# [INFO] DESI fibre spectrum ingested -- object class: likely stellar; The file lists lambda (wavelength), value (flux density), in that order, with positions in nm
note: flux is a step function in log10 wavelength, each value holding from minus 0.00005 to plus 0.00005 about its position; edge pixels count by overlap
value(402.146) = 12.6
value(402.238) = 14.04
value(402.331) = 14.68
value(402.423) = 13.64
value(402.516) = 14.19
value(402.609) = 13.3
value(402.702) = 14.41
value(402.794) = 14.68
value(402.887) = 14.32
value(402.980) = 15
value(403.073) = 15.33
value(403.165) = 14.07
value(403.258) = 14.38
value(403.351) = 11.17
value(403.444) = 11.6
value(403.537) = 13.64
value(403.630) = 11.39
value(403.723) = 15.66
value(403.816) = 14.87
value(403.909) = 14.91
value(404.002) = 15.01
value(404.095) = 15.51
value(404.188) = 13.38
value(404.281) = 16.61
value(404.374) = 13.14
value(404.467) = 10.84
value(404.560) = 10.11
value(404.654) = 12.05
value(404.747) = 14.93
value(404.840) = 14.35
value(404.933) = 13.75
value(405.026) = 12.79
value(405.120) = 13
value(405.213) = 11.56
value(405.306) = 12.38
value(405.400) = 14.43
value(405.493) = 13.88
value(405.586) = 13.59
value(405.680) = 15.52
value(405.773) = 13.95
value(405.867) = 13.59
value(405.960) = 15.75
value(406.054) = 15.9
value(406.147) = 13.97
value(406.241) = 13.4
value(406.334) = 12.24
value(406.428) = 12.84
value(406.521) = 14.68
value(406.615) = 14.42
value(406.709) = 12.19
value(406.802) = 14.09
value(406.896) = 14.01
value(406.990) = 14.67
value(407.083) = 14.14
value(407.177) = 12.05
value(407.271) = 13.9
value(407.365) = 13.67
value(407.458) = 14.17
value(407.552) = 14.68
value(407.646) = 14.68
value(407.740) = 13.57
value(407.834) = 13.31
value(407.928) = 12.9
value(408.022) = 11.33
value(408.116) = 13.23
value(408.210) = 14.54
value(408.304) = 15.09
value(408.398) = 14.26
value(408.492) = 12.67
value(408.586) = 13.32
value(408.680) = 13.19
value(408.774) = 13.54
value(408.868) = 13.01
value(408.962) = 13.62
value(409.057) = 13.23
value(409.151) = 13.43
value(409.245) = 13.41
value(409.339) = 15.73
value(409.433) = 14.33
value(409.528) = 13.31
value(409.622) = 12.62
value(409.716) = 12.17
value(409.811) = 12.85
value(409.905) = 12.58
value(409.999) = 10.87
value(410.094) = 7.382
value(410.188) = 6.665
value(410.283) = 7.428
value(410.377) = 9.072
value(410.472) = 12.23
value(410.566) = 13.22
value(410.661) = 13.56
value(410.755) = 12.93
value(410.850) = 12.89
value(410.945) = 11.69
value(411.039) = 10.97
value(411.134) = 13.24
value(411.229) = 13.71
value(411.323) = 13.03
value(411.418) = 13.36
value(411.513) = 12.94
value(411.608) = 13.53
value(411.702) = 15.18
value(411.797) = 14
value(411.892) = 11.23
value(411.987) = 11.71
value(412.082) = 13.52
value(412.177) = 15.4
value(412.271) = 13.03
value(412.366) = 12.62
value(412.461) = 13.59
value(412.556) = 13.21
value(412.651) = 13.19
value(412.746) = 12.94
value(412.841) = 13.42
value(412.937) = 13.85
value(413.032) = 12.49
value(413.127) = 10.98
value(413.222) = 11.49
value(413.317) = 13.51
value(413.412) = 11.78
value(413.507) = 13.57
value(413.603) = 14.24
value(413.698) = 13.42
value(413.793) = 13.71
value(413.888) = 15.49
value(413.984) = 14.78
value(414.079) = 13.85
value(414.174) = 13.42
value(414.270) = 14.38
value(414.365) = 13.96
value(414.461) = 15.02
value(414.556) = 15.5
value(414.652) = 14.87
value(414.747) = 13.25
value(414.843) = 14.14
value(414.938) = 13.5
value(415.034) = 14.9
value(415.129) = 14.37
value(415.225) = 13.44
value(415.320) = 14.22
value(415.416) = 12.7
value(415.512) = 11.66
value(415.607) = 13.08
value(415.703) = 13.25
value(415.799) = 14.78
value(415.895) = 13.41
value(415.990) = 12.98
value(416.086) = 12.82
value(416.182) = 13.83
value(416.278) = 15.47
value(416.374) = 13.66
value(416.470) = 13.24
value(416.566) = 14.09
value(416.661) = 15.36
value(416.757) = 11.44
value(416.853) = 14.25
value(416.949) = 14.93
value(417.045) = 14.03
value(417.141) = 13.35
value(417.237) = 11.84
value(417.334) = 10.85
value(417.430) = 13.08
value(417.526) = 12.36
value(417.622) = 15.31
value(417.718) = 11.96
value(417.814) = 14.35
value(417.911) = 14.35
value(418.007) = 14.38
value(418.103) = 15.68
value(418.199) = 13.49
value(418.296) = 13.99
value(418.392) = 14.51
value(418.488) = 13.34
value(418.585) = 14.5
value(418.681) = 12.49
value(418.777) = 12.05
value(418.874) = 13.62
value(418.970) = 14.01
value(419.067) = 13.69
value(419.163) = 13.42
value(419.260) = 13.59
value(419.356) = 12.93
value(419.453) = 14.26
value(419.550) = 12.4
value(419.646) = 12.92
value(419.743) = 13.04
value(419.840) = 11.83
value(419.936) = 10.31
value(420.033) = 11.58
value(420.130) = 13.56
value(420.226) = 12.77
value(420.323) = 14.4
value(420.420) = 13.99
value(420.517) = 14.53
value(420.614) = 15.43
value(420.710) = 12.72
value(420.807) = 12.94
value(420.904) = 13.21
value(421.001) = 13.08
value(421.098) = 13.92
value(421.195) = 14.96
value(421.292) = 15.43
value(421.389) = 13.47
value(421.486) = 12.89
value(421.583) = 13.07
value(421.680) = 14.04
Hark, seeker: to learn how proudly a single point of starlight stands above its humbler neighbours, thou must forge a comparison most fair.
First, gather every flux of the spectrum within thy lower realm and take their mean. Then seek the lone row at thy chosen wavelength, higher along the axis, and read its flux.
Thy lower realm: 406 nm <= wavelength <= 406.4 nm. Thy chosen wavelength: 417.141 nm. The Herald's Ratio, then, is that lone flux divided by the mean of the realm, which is 0.96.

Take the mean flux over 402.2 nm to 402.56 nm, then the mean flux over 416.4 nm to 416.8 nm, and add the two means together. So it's 27.7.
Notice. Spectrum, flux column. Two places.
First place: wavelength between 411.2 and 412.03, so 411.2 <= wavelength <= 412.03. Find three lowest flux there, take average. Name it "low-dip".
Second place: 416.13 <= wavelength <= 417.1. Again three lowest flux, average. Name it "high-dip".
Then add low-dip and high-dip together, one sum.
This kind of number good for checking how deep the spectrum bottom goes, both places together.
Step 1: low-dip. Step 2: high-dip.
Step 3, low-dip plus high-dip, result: 24.7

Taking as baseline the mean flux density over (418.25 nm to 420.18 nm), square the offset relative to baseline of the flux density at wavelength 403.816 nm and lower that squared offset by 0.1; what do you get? 3.0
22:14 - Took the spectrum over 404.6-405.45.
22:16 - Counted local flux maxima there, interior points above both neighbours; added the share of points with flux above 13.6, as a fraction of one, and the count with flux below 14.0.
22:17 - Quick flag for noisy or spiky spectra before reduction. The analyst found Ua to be 8.4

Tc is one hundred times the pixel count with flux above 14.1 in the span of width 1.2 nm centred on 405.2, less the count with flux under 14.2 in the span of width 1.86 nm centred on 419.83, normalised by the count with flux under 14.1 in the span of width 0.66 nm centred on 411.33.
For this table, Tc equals -157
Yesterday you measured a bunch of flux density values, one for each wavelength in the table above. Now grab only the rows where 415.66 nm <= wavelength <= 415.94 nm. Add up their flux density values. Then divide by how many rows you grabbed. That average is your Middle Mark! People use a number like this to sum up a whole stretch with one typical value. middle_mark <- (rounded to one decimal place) 13.8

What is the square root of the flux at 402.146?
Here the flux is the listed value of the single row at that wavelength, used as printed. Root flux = 3.5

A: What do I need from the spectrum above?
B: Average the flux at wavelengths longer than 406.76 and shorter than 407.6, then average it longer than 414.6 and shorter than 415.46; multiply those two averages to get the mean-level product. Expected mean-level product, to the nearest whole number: 194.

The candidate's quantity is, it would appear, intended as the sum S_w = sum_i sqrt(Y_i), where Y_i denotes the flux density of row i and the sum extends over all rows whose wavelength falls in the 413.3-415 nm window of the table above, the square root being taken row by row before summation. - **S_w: 67.4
